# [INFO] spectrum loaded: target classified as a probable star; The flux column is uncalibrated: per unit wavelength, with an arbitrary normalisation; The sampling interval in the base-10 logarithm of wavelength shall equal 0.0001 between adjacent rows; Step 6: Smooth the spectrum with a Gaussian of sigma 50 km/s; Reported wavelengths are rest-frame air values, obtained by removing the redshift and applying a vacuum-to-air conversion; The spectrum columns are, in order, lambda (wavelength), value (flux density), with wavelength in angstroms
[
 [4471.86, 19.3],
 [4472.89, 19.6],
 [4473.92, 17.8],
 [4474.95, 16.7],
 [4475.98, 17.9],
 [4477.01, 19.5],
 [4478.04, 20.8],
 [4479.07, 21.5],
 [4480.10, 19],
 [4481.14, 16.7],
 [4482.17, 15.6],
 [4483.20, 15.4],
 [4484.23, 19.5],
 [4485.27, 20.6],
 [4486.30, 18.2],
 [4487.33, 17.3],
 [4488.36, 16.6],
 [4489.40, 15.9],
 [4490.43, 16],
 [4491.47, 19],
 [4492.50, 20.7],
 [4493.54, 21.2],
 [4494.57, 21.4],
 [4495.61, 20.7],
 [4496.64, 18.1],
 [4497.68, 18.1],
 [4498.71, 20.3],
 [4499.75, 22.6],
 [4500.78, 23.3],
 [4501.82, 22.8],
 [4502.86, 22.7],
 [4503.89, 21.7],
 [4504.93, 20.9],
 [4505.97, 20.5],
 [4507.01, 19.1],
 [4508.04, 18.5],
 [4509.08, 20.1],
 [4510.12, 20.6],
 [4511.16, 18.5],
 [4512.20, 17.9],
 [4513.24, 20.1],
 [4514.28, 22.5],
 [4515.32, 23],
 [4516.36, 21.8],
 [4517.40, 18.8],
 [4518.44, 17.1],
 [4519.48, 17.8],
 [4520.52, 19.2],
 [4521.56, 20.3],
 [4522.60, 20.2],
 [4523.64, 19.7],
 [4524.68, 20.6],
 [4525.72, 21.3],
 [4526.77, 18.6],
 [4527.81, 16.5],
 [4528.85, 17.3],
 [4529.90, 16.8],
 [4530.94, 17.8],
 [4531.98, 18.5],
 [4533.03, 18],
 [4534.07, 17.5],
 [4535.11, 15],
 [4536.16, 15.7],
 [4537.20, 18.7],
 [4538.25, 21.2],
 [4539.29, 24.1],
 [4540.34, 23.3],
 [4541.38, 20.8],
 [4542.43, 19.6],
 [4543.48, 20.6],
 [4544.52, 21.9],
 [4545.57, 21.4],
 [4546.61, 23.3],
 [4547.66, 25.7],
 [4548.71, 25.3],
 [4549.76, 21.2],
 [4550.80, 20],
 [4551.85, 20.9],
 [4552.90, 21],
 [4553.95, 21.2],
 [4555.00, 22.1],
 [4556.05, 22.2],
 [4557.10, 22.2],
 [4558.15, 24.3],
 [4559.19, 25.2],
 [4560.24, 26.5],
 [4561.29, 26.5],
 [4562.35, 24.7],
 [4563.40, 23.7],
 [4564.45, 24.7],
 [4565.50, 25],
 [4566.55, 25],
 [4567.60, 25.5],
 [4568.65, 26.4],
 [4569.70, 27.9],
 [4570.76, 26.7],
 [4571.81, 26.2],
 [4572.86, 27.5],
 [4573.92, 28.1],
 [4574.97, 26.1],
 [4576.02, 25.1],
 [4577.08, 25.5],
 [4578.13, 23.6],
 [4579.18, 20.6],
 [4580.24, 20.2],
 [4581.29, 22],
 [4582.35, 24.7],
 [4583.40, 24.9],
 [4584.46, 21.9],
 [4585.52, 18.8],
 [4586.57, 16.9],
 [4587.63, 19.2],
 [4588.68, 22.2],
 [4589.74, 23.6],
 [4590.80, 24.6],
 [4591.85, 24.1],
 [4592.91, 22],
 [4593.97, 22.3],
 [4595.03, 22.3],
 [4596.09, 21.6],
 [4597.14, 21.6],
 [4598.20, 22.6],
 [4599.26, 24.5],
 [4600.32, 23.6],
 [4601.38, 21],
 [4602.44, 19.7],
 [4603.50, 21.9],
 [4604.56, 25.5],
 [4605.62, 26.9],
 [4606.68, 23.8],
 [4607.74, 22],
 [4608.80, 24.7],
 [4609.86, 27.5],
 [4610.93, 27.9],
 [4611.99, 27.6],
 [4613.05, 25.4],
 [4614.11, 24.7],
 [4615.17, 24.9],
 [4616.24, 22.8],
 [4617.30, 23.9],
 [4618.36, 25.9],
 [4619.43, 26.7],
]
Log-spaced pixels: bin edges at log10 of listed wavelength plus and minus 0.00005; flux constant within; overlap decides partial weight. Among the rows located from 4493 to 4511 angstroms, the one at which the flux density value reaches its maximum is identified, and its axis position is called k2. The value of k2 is 4500.78 angstroms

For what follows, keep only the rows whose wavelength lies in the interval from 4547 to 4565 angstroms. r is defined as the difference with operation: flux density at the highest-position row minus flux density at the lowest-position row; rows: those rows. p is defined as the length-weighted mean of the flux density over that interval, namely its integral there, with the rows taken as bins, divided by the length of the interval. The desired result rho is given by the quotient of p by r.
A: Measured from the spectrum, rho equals -23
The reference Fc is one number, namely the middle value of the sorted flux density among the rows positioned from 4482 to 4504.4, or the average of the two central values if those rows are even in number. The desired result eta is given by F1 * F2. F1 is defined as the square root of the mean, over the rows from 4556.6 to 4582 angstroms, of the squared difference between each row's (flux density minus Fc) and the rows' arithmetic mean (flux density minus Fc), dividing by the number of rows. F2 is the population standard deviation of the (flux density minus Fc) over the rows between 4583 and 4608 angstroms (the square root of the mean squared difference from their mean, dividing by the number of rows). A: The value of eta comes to 4.5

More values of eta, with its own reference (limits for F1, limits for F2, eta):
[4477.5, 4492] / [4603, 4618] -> 3.9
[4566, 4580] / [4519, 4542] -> 4.3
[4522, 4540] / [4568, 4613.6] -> 6.1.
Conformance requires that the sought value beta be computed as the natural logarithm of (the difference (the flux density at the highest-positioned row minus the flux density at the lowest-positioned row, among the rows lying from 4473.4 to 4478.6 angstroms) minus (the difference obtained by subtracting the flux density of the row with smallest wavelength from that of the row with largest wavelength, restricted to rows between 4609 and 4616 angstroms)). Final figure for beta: 1.7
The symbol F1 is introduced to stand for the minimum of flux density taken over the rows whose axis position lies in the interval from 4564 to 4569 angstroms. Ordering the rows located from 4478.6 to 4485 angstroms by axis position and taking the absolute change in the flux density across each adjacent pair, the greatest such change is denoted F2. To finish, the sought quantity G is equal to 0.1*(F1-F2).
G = 2.1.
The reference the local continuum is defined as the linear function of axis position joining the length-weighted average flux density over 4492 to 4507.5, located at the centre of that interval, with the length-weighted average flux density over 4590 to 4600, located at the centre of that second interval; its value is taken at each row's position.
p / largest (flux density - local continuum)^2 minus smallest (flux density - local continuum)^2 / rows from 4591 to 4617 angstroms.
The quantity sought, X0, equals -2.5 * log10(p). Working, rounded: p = 22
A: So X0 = -3.35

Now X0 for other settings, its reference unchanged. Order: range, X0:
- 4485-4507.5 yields -3.42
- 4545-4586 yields -3.76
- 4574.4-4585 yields -2.77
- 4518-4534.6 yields -3.50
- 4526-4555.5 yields -4.12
